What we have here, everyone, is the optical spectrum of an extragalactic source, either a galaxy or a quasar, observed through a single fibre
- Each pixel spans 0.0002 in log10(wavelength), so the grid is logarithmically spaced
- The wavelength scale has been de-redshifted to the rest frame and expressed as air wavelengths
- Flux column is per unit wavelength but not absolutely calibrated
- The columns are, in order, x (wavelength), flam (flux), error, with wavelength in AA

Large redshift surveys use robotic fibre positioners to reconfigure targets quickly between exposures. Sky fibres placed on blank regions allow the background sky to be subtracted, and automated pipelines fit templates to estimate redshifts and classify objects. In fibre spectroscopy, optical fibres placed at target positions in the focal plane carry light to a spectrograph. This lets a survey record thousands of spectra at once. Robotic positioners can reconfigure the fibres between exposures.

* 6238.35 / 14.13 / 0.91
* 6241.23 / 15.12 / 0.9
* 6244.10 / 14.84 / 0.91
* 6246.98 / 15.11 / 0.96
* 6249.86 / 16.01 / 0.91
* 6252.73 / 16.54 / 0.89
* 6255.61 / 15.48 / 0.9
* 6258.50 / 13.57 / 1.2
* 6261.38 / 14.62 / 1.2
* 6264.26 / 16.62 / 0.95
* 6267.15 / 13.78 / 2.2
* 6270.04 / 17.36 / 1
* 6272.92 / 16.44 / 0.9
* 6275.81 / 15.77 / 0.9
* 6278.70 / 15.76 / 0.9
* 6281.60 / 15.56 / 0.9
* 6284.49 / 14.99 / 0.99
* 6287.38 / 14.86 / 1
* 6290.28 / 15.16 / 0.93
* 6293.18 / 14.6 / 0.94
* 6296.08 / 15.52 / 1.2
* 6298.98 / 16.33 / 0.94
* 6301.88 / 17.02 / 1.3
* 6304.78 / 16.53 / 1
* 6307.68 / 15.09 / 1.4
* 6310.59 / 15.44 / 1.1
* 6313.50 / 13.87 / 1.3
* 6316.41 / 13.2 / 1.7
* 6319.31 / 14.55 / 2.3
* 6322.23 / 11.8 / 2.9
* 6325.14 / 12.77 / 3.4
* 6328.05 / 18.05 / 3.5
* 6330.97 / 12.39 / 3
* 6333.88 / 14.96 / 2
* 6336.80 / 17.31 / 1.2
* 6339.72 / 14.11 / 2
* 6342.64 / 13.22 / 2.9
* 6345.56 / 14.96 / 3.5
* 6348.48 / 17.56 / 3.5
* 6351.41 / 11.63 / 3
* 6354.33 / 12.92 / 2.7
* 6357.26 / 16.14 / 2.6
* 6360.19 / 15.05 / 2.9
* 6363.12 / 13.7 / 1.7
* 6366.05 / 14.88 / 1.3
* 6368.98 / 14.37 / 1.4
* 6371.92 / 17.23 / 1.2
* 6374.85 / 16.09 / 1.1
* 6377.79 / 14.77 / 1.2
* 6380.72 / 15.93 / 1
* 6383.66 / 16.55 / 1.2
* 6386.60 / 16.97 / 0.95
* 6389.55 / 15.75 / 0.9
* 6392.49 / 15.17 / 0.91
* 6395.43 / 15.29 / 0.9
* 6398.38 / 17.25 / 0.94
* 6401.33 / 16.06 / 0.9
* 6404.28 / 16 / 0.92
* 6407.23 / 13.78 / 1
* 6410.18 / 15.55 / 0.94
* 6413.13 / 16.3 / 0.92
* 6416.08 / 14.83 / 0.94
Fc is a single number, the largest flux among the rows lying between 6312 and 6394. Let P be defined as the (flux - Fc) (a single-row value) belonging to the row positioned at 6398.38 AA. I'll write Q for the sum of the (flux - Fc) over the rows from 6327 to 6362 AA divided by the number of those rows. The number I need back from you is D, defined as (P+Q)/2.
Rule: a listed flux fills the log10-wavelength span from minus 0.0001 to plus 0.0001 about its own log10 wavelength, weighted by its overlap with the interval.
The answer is -2.0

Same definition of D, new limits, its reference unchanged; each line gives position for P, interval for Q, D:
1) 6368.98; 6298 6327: -3.5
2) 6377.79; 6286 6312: -2.9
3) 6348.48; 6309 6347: -2.1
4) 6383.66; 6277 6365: -2.4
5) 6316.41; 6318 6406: -3.9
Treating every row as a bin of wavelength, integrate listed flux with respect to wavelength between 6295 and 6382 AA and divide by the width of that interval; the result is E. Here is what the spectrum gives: 14.9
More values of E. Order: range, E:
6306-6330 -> 14.3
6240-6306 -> 15.5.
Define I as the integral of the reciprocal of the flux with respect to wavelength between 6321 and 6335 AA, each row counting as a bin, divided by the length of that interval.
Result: 0.073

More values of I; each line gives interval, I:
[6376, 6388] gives 0.062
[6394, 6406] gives 0.062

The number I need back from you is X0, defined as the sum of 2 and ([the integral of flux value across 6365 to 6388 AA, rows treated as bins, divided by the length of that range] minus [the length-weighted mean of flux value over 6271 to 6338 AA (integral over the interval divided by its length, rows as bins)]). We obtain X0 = 2.7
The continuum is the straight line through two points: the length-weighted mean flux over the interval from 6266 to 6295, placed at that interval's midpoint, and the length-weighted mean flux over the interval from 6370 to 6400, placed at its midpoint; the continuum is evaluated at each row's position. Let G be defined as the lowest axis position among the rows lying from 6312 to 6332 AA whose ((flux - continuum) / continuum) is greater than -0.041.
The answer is 6328.05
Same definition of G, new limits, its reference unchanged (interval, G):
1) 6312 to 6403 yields 6328.05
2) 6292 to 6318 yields 6296.08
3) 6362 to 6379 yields 6371.92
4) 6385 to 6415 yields 6386.60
